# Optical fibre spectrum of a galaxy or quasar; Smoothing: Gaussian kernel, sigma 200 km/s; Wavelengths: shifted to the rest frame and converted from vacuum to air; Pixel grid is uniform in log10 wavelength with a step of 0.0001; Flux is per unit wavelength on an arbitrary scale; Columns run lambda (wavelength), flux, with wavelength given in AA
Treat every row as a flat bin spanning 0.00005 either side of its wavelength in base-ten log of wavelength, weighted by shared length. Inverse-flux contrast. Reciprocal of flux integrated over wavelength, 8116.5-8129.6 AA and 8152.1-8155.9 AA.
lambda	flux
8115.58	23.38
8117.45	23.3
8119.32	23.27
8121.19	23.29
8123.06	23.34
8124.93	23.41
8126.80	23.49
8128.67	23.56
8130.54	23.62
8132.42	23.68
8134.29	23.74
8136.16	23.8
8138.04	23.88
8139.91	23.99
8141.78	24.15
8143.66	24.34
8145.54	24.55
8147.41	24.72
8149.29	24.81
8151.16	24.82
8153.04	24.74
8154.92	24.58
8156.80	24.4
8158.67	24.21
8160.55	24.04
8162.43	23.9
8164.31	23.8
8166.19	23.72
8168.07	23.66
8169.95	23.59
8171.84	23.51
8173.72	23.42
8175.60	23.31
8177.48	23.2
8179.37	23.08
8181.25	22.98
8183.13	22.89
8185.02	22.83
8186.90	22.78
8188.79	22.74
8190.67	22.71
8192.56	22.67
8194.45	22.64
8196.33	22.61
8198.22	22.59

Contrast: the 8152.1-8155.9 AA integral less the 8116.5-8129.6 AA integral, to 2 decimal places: -0.41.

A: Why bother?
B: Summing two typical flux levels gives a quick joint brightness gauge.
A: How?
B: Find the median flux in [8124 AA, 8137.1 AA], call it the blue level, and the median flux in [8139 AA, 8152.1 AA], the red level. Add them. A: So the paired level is 48.2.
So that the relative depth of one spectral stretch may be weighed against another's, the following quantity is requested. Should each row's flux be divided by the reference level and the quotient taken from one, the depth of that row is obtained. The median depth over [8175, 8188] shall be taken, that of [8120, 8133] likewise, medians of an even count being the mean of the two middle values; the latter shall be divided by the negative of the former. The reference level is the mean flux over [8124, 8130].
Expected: 0.0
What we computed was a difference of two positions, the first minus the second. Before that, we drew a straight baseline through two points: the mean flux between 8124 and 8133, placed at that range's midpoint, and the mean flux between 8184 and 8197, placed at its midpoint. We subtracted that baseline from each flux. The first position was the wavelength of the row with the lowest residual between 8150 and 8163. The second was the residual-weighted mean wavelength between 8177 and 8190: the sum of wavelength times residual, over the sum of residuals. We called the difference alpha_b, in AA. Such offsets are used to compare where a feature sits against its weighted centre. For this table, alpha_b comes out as -17.4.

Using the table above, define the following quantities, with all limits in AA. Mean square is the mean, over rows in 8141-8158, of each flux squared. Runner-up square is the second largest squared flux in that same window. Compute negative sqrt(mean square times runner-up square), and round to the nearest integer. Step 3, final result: -610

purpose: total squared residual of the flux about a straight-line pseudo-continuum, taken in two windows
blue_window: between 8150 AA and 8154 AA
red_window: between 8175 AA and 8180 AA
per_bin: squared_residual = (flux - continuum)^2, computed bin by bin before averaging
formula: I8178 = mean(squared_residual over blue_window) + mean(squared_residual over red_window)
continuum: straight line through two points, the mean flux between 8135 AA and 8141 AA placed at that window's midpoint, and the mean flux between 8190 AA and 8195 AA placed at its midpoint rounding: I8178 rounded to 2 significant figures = 1.5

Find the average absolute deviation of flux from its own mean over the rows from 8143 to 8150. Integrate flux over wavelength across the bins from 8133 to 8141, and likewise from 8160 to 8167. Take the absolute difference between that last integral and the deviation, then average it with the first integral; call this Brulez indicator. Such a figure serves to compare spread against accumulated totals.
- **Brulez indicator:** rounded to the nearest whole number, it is 179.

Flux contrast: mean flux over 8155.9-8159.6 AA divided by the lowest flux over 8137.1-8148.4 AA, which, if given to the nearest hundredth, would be 1.02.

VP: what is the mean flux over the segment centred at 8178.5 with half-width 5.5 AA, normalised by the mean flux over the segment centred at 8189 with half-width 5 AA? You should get 1.02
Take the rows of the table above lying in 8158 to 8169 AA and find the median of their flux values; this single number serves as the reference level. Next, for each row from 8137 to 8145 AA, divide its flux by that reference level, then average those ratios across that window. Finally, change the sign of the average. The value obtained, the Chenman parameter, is -1.01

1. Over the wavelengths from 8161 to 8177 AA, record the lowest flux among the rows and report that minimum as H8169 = 23.31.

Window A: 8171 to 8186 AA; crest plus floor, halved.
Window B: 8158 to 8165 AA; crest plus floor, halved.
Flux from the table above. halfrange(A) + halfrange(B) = 47.2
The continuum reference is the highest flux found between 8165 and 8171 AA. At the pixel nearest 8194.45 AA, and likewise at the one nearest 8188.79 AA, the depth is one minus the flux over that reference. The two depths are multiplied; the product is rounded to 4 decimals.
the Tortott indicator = 0.0019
